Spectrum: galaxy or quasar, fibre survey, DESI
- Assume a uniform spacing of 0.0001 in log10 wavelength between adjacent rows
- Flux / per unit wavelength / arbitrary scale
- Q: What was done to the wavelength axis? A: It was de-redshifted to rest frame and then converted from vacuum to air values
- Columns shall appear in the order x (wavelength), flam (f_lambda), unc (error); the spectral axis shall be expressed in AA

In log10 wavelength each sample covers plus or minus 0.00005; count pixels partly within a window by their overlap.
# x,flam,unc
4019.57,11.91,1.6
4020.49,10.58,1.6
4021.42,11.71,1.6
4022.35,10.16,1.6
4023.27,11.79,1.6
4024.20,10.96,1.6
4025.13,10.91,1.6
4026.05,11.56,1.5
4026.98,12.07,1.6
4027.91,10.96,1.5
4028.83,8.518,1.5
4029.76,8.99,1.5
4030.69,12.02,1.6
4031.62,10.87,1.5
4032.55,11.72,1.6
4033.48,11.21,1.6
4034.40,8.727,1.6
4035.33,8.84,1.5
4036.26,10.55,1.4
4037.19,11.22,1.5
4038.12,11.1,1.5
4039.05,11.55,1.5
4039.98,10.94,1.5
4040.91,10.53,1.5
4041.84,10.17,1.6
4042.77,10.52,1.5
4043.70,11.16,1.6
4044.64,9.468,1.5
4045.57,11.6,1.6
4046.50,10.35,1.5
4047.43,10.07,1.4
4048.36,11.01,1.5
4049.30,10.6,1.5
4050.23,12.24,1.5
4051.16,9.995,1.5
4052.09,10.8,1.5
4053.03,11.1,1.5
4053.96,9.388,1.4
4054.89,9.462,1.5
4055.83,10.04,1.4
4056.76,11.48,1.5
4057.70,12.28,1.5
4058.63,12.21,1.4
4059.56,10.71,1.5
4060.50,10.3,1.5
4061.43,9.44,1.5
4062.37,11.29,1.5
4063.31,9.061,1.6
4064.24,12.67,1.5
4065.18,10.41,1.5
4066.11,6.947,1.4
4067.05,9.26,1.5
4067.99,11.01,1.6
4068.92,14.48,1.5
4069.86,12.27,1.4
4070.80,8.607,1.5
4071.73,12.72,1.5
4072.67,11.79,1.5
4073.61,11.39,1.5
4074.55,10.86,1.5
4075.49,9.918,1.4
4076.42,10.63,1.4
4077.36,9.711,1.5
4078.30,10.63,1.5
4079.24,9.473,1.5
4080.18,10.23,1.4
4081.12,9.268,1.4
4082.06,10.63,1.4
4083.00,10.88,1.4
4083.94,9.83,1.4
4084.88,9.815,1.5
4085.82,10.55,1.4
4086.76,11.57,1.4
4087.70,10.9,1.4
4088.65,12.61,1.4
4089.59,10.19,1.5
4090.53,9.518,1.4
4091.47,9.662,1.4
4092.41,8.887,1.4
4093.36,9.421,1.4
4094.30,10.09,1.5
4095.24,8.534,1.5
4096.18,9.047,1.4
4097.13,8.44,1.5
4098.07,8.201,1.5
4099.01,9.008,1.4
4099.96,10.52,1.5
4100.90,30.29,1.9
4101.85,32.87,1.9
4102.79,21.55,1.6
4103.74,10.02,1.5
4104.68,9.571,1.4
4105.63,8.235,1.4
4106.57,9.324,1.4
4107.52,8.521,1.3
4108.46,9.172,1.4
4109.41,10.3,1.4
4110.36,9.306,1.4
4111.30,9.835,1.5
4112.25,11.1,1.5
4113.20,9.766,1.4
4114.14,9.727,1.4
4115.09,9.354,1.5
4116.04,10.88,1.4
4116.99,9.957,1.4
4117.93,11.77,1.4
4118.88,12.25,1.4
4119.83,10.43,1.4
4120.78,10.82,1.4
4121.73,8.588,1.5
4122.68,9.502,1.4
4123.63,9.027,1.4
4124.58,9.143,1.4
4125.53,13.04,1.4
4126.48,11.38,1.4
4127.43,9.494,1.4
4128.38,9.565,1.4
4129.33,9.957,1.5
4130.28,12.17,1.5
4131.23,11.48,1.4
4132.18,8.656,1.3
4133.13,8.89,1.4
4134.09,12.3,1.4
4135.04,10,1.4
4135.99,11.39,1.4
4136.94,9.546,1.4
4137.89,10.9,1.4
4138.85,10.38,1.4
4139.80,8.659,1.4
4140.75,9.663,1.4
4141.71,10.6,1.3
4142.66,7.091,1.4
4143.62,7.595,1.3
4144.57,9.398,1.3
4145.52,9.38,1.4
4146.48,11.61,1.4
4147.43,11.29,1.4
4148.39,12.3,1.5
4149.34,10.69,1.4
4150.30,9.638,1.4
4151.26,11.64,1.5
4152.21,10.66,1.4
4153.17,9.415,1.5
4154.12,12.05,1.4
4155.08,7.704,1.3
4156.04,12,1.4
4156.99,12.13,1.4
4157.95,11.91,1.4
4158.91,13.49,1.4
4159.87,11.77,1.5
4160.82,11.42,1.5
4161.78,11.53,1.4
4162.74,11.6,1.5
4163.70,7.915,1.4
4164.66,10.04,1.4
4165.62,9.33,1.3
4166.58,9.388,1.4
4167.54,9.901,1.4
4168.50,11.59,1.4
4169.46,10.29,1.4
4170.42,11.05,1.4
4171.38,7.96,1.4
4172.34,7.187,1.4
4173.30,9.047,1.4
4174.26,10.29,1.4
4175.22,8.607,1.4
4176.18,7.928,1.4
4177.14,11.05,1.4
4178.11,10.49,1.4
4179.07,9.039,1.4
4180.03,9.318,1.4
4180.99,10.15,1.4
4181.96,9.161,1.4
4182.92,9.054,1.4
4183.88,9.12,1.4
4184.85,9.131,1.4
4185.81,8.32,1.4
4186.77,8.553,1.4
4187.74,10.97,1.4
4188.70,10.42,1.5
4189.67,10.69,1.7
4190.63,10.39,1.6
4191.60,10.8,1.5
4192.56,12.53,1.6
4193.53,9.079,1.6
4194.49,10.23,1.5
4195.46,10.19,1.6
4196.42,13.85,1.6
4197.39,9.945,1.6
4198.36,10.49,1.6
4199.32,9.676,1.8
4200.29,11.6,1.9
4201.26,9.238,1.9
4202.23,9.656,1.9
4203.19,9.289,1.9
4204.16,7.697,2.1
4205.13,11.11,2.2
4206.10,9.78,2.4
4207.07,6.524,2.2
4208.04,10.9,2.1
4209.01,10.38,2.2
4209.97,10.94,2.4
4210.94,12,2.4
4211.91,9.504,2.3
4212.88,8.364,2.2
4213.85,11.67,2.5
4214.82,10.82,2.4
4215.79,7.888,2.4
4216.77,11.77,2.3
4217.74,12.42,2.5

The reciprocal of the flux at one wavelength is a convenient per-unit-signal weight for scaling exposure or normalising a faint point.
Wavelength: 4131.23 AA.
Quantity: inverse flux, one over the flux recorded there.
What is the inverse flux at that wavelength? 0.087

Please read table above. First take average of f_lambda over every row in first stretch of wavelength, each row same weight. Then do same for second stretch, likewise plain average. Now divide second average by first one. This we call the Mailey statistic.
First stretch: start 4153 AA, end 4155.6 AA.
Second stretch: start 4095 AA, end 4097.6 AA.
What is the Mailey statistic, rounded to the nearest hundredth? 0.89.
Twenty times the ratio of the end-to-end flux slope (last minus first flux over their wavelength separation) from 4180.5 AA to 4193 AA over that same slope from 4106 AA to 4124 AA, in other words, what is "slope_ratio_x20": -236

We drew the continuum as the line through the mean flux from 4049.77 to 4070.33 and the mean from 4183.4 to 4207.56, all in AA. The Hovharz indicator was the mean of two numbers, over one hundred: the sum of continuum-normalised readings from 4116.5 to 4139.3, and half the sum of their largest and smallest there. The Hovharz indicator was 0.126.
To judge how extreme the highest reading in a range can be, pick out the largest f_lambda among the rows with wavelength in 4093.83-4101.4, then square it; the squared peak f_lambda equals 917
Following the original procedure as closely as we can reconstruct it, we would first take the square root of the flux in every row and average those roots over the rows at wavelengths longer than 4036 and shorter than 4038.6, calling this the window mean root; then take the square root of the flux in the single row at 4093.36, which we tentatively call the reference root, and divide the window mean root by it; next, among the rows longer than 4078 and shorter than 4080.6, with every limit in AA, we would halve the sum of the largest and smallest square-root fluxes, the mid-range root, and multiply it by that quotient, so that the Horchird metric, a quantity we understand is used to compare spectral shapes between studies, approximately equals 3.4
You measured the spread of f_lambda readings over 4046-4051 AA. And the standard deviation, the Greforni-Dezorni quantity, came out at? 0.8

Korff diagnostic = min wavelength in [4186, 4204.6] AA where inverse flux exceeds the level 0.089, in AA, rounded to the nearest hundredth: 4186.77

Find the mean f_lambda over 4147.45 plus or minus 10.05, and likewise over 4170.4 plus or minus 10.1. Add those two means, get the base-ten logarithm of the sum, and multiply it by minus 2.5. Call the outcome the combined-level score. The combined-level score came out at -3.25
